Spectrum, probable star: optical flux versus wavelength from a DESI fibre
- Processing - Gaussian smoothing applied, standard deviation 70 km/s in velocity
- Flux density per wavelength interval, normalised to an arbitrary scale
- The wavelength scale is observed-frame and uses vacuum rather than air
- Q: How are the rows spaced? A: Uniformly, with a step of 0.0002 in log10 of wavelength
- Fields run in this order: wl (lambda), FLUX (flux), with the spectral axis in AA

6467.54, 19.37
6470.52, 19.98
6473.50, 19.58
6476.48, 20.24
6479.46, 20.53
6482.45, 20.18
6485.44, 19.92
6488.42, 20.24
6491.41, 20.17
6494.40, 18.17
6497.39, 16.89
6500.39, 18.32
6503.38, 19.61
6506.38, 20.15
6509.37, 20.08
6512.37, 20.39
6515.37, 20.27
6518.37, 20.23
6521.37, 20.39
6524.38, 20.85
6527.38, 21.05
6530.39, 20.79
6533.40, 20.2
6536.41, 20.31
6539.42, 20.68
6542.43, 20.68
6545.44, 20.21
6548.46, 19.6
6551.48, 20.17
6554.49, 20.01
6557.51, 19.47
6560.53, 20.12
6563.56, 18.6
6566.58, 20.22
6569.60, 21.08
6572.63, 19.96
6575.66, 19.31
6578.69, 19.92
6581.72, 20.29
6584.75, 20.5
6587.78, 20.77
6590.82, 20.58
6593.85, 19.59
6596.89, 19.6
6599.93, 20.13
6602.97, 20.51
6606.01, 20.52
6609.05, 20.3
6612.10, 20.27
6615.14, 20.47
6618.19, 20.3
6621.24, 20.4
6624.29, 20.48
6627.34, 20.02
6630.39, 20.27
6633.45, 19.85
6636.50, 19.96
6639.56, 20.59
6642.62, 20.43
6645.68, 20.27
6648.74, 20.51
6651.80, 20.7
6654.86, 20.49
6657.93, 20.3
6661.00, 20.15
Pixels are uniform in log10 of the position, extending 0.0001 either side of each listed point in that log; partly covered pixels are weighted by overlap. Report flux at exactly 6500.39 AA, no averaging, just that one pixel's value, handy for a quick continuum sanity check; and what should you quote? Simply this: 18.32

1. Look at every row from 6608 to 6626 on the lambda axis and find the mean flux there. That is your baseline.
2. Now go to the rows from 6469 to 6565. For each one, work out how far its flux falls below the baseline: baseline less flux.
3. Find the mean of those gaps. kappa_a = 0.4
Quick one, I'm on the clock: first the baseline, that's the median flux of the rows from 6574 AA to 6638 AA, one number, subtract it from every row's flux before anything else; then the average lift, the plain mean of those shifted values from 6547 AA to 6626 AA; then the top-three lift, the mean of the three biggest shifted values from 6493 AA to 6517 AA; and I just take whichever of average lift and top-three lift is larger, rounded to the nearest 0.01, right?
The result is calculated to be -0.02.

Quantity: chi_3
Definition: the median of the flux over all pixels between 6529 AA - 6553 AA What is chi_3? 20.3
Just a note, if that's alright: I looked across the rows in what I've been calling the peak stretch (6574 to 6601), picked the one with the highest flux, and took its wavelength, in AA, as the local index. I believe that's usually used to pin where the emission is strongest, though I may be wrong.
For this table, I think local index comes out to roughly 6587.78 AA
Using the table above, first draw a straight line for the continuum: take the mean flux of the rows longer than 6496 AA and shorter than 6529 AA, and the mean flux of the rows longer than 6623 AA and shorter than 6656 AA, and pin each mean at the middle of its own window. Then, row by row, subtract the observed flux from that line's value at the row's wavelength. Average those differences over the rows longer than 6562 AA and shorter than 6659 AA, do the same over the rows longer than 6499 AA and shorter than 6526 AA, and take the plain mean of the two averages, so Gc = -0.10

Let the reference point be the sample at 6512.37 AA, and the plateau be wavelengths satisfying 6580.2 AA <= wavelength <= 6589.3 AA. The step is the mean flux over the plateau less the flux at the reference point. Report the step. 0.13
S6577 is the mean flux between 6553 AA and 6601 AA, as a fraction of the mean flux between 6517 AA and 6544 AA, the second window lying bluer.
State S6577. 0.97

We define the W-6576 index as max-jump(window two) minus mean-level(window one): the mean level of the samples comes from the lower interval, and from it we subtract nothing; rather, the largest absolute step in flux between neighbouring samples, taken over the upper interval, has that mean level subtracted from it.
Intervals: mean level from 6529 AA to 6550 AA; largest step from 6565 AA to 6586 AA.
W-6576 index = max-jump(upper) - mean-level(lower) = -19.2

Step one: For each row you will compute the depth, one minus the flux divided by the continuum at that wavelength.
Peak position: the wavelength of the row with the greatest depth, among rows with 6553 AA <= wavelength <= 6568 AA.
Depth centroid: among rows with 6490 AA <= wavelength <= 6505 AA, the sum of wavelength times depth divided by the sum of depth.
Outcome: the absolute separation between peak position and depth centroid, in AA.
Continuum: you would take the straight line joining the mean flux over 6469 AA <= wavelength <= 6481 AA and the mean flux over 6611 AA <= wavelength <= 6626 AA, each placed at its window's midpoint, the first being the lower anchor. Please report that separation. 65.8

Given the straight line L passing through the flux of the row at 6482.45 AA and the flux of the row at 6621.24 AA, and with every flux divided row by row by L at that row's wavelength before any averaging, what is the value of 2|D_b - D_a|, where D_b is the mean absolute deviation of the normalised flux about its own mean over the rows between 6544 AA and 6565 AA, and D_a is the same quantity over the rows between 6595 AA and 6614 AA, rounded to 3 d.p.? 0.021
